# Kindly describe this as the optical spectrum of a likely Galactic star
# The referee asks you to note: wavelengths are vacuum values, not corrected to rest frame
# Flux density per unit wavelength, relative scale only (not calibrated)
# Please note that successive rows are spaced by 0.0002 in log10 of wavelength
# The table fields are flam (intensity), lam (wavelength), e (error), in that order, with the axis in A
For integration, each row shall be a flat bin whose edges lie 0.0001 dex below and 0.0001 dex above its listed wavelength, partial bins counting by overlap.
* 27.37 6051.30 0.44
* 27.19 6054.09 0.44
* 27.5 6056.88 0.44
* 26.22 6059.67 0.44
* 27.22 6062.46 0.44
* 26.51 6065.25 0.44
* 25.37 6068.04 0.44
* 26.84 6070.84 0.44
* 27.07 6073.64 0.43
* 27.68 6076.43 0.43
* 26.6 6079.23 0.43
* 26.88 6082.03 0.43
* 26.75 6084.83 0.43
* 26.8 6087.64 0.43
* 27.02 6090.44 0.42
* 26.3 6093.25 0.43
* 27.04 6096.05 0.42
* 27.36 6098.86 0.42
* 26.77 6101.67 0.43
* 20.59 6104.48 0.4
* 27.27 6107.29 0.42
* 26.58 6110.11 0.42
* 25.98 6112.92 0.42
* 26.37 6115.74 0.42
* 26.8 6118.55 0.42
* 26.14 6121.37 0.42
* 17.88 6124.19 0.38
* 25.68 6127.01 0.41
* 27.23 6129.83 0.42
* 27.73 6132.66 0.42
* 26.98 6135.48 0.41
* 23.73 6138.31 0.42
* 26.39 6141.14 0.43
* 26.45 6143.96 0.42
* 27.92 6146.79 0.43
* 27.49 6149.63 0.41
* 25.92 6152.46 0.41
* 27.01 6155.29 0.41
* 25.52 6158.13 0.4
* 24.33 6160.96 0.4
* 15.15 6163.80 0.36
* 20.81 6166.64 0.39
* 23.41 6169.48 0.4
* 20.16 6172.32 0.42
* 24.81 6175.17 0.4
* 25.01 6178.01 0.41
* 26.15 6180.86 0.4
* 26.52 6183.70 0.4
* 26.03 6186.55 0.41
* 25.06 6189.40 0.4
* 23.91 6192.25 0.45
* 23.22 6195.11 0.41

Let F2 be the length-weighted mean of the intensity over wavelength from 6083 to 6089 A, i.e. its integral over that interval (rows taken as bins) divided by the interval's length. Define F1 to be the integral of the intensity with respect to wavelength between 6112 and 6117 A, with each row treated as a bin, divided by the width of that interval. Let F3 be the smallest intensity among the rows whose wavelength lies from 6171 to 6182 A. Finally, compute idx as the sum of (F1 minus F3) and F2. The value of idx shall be 33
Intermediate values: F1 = 26.2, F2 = 26.8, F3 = 20.16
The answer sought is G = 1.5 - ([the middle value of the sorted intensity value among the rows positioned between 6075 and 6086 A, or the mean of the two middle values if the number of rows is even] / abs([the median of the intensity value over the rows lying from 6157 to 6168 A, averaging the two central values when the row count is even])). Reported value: 0.3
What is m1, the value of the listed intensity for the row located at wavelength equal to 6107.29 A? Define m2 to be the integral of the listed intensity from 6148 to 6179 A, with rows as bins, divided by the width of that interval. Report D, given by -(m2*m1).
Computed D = -644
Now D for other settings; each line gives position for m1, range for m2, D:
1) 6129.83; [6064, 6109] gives -720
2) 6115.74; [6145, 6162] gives -696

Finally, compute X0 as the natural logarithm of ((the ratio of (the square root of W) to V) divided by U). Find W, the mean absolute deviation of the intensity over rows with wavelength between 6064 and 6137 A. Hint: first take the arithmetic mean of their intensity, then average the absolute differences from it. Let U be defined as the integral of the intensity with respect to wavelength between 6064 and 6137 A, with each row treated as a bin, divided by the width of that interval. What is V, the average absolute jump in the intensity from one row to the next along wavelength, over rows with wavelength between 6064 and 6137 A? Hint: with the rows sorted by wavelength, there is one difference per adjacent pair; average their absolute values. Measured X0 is -3.70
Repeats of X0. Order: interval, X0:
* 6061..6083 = -3.44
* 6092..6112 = -3.97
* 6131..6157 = -3.68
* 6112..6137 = -3.90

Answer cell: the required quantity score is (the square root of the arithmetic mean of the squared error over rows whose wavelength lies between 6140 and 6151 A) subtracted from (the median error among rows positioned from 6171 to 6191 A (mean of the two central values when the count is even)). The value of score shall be -0.02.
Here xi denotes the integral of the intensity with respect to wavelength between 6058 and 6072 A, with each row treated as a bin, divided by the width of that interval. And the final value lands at 26.5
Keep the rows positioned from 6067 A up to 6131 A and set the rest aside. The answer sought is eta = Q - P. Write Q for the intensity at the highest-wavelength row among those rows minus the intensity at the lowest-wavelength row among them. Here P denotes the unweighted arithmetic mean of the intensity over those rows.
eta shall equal -24.2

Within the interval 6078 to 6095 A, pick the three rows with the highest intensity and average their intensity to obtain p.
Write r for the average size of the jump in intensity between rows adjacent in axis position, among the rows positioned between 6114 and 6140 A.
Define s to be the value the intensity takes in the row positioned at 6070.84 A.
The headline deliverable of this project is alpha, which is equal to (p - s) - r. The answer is -2.84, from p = 26.9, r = 2.9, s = 26.84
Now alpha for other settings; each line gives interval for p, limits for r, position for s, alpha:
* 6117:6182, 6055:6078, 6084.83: 0.04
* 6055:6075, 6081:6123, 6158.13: 0.43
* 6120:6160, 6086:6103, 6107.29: -0.07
